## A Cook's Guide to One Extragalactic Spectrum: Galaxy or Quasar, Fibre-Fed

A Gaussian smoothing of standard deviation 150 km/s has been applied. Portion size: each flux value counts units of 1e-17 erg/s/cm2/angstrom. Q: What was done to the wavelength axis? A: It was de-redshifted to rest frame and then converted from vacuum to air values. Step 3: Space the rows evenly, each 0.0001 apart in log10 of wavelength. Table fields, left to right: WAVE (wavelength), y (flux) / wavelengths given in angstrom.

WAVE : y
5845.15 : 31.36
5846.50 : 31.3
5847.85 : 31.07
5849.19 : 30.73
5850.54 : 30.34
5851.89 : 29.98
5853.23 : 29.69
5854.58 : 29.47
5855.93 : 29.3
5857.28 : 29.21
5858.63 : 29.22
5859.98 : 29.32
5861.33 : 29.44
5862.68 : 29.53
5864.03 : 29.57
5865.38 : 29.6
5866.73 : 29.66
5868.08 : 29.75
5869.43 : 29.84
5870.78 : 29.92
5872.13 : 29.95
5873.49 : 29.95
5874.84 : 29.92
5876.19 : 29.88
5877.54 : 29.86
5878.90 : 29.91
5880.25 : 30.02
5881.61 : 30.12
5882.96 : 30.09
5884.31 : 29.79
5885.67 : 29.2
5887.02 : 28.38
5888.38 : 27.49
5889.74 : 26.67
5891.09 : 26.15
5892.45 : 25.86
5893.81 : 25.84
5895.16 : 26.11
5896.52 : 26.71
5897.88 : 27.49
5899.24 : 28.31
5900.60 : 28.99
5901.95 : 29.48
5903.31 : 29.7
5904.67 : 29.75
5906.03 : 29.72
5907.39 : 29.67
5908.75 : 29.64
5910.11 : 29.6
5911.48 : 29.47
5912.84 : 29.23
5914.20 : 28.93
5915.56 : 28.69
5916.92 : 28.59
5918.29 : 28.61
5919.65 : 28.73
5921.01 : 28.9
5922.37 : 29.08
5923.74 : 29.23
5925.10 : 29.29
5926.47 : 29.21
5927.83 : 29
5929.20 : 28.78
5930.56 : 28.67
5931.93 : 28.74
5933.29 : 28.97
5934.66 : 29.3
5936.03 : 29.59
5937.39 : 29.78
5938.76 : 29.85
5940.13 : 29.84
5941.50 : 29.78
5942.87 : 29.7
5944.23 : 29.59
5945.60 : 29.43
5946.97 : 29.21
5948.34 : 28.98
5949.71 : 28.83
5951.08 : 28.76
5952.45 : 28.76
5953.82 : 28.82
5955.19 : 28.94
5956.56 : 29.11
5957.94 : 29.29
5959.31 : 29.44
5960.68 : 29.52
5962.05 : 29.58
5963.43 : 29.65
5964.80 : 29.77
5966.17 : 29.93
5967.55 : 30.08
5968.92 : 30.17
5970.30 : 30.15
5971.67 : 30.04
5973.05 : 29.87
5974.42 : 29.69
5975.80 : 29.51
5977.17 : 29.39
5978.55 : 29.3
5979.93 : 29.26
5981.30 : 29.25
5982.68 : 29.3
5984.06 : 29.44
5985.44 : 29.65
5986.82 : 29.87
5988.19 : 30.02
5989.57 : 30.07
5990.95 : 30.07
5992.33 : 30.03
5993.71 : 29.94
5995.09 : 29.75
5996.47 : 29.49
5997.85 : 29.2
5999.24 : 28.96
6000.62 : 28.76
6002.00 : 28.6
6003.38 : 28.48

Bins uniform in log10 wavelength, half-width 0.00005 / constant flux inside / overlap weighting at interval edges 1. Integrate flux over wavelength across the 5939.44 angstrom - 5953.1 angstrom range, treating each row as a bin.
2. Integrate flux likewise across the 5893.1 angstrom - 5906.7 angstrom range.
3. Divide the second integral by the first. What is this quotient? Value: 0.96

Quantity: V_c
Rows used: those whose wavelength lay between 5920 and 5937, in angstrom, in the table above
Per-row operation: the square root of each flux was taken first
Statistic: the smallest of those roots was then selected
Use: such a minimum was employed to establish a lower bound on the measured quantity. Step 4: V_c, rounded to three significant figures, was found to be 5.35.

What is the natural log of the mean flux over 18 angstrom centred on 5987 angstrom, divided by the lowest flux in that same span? 0.015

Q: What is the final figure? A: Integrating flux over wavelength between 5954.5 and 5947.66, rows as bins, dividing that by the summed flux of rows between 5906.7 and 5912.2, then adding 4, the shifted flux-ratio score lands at 5.7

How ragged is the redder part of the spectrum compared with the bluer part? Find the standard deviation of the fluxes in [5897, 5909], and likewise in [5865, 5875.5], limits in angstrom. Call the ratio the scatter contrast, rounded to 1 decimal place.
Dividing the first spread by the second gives 5.8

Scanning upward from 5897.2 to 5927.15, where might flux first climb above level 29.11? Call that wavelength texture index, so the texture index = 5901.95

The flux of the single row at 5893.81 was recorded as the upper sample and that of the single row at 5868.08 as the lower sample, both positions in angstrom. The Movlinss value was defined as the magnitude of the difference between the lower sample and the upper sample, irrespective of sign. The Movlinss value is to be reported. 3.9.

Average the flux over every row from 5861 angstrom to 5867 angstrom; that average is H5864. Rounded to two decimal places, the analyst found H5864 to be 29.56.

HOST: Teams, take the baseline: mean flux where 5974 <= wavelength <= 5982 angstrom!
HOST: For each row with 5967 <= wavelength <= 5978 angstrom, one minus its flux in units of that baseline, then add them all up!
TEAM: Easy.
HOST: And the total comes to -0.13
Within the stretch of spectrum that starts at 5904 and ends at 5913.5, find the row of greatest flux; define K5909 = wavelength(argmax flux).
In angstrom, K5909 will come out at 5904.67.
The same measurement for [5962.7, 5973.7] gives 5968.92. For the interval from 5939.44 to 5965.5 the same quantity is 5940.13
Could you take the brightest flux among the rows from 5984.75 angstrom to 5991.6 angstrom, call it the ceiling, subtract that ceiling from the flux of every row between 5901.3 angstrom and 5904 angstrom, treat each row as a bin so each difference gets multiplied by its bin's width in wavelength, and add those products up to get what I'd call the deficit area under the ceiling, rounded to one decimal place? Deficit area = -1.3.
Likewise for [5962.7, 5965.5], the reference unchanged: -1.0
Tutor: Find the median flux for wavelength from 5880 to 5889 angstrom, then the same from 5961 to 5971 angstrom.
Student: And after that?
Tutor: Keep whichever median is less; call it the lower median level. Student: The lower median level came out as 29.8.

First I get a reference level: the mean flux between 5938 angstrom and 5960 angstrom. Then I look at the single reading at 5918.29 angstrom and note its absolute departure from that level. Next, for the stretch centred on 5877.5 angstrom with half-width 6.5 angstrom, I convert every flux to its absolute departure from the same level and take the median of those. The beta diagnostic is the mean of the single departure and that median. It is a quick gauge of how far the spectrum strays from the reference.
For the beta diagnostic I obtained 0.7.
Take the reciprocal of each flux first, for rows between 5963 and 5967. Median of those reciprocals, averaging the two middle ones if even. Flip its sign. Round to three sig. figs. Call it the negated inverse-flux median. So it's -0.0336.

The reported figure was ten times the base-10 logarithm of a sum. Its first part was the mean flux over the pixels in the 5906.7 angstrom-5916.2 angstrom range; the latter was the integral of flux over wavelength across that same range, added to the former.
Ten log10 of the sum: 24.9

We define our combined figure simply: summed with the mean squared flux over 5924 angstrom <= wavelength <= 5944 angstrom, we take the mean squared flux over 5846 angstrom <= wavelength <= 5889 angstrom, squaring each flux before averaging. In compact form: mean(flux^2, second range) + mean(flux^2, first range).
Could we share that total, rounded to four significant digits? 1745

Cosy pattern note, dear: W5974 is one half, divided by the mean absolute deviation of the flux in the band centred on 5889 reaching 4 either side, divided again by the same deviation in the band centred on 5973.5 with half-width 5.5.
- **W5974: 1.6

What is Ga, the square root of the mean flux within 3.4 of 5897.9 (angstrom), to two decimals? 5.25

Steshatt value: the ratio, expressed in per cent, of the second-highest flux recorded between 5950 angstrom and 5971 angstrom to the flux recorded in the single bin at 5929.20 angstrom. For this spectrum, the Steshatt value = 105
